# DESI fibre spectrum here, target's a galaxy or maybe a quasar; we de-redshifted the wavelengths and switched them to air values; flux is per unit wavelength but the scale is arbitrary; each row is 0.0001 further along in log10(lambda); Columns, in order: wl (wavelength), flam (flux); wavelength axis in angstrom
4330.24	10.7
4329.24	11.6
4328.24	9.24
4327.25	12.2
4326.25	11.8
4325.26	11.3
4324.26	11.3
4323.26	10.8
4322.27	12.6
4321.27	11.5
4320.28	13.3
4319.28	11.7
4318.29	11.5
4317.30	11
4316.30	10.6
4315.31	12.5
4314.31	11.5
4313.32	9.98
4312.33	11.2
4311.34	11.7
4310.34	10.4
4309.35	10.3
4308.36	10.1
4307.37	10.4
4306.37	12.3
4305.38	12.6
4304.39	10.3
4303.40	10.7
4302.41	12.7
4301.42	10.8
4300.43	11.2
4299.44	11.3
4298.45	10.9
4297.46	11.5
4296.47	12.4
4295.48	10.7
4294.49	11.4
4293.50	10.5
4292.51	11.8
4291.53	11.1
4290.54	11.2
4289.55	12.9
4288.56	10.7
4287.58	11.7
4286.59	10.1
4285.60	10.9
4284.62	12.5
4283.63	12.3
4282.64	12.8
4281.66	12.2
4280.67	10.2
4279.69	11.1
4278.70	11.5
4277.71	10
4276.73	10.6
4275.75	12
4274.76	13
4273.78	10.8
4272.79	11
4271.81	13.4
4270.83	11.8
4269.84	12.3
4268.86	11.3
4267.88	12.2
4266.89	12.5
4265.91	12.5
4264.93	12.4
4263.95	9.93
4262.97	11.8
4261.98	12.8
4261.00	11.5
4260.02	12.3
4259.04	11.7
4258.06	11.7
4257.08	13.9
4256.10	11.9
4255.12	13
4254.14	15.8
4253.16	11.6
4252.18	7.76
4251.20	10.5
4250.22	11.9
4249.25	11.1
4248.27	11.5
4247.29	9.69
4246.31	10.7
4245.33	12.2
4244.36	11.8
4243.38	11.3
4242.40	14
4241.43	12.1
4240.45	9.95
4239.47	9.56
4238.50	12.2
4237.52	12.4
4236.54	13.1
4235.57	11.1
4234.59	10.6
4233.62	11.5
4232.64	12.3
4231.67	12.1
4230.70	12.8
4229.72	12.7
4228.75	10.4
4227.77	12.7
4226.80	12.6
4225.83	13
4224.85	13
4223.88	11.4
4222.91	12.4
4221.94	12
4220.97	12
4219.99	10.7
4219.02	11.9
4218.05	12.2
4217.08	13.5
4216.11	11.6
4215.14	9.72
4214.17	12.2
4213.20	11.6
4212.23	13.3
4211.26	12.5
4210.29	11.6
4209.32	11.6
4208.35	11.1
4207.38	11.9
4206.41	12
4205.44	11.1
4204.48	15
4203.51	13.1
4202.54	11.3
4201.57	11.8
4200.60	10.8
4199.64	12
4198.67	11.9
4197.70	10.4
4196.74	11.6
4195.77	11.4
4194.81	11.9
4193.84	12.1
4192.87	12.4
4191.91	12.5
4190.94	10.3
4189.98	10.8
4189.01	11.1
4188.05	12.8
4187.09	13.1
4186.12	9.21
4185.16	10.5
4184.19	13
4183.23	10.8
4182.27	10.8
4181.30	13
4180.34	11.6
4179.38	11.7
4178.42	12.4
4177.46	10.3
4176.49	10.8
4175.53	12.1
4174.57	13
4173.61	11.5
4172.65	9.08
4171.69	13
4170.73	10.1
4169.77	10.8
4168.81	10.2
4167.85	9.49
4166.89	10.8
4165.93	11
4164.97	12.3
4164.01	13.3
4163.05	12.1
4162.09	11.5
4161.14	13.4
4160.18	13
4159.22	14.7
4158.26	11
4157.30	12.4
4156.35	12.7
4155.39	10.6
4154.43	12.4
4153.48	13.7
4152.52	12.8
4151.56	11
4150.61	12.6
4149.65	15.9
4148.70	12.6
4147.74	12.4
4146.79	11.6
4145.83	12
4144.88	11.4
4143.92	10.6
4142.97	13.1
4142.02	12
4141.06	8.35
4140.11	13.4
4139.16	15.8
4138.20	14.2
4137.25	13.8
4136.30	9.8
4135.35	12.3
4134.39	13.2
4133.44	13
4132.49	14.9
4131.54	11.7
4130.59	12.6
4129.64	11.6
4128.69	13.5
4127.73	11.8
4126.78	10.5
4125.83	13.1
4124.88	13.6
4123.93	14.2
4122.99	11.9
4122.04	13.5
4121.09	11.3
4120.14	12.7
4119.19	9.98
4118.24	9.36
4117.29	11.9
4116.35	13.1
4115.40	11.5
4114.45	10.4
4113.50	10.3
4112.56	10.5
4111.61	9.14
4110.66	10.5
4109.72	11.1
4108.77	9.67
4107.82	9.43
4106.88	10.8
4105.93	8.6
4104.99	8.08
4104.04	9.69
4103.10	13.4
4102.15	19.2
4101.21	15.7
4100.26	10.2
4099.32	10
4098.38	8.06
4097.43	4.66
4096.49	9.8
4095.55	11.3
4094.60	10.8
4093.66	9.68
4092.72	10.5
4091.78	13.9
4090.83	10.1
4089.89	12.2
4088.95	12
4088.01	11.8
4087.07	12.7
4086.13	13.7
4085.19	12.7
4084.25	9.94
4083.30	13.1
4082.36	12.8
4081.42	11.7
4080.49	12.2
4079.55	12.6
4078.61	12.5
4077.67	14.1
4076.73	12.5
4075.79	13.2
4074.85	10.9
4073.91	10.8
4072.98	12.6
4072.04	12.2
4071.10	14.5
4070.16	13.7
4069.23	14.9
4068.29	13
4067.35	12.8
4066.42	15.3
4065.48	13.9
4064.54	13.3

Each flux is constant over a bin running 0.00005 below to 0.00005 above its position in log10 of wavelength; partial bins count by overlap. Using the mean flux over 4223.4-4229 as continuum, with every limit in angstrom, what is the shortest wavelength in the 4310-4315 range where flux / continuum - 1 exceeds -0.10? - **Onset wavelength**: 4311.34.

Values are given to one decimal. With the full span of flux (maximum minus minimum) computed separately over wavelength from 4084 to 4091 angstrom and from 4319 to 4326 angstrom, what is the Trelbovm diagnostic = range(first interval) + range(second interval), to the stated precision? 6.3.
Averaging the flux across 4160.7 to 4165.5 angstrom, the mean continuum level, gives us 12.5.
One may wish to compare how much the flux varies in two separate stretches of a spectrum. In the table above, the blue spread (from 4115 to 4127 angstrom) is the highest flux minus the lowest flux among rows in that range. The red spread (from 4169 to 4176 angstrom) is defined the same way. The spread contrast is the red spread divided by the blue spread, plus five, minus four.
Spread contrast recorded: 1.81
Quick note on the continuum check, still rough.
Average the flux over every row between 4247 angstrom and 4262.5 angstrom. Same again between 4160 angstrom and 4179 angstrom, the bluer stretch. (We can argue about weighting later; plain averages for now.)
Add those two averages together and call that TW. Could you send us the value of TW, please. 23.3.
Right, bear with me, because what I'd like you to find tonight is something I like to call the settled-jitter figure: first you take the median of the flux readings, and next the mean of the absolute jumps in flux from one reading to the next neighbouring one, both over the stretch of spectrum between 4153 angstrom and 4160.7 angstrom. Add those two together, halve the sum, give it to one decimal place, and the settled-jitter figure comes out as 7.2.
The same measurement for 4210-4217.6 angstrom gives 6.7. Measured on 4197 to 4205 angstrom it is 6.5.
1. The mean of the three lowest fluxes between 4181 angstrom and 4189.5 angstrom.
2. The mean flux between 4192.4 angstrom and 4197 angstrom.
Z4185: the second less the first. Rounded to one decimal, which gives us 1.7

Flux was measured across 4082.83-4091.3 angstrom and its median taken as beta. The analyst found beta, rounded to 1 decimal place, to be 12.2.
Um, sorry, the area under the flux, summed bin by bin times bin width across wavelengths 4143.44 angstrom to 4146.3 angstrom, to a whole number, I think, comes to 32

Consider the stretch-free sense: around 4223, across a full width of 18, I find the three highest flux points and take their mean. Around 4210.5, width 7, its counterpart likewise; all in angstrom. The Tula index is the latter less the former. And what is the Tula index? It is -0.6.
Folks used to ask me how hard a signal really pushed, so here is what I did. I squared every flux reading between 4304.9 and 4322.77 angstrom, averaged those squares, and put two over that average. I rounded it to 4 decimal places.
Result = 0.0153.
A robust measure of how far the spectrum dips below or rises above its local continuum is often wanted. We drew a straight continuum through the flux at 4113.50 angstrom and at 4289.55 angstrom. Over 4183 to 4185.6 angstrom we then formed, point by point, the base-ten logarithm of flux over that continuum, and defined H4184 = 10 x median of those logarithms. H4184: -0.21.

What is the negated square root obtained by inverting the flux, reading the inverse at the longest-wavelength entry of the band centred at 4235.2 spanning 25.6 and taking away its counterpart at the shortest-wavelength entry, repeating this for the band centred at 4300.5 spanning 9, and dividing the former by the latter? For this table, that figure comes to -1.2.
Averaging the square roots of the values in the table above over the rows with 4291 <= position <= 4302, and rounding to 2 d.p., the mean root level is 3.35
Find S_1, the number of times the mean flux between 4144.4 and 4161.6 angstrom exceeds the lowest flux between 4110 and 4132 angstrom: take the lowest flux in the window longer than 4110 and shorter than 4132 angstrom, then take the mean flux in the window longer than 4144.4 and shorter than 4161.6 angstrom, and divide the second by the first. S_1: 1.37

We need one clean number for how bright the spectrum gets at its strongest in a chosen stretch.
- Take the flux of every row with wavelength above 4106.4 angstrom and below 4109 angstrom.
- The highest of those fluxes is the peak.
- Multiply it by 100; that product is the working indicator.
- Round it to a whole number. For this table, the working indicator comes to 1080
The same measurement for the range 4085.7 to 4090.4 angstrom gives 1370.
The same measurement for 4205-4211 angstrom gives 1200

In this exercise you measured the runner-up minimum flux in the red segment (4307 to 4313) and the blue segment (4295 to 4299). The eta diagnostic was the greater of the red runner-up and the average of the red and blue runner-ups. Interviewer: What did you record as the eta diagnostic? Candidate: 10.6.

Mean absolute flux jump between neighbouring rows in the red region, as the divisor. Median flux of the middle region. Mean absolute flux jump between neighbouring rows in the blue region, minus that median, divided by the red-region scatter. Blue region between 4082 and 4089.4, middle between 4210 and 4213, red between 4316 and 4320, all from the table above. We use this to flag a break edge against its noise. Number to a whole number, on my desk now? -30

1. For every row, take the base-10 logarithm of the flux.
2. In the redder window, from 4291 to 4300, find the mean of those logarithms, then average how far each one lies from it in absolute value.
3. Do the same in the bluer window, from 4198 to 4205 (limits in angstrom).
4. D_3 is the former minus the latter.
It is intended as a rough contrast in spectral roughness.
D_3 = -0.018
